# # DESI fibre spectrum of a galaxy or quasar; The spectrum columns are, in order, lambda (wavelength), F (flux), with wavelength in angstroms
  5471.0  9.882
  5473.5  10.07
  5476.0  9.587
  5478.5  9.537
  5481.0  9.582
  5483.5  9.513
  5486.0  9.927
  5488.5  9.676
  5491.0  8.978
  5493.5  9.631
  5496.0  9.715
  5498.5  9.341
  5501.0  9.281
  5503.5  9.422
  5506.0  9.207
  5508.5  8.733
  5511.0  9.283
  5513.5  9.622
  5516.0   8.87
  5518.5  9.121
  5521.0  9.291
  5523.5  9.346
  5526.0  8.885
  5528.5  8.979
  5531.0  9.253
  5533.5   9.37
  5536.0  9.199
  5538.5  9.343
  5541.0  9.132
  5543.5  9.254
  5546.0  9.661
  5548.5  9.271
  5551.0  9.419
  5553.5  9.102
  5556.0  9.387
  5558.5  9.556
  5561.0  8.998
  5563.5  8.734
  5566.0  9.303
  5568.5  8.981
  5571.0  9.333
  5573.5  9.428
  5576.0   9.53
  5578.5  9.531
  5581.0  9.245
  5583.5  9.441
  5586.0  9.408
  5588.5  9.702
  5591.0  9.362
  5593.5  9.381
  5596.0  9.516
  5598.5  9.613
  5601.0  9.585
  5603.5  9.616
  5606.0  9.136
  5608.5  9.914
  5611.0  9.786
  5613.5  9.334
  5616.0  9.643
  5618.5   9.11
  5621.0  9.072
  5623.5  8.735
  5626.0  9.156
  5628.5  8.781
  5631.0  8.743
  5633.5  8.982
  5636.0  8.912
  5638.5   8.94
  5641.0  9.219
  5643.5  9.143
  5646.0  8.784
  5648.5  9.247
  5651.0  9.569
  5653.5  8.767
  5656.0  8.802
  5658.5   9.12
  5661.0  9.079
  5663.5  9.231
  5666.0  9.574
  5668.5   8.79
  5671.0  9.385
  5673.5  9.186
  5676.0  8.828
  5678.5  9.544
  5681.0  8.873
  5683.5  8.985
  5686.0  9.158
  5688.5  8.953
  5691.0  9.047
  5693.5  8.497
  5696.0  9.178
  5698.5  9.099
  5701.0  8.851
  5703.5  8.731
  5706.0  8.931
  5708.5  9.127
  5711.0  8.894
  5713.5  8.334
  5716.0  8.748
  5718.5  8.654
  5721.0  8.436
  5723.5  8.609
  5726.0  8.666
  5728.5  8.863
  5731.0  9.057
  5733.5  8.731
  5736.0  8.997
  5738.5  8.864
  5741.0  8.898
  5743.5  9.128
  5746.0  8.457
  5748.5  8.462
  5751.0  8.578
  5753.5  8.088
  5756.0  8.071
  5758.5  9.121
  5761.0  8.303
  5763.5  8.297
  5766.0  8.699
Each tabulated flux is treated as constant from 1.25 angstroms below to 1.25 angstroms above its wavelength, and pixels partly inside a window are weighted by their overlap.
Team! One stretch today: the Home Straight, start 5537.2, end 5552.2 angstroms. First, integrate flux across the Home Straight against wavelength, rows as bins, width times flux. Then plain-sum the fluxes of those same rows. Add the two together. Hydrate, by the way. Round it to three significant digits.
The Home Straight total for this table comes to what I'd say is 196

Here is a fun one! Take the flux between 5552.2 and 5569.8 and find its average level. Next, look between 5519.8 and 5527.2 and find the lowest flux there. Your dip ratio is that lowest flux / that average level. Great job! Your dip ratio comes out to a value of 0.97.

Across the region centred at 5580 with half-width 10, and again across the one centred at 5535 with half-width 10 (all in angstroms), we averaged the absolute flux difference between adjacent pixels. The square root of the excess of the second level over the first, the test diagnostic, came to 0.13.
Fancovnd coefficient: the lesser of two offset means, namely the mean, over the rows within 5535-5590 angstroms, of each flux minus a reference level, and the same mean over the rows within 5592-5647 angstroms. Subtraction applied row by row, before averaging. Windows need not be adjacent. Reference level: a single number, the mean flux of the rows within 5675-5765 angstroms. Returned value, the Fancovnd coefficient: 0.5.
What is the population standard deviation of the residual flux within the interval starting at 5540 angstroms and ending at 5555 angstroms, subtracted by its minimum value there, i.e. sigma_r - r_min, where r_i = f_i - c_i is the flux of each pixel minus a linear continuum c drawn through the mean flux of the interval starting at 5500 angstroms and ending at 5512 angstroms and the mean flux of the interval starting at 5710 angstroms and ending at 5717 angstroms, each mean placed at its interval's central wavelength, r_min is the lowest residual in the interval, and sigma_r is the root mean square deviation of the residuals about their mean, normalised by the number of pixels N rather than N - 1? 0.15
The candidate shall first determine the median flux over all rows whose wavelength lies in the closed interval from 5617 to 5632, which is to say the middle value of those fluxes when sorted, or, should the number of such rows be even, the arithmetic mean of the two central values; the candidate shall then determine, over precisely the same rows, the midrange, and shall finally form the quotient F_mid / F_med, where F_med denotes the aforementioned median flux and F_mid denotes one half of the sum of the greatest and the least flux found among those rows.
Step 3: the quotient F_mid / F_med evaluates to 1.00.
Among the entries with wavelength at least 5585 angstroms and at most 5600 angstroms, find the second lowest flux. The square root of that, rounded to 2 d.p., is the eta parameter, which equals 3.06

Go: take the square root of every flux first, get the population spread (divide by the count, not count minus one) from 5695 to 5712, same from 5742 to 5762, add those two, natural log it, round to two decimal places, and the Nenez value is -2.40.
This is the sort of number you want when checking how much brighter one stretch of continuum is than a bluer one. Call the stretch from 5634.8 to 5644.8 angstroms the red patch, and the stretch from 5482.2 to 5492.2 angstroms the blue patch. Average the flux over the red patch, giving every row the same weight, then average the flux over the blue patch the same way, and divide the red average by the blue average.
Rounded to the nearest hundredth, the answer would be 0.95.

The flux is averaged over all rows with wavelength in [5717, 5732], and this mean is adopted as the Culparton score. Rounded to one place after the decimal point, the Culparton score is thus 8.7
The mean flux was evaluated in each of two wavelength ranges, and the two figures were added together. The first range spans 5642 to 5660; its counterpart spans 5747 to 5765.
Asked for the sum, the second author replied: 17.5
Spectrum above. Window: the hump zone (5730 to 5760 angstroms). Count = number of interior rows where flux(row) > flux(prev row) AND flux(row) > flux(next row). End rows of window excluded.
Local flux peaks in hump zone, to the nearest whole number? 3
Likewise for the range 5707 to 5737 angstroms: 2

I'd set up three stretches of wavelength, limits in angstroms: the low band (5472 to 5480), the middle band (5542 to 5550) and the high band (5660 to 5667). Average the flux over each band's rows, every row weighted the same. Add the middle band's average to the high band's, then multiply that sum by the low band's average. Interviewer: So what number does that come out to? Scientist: 182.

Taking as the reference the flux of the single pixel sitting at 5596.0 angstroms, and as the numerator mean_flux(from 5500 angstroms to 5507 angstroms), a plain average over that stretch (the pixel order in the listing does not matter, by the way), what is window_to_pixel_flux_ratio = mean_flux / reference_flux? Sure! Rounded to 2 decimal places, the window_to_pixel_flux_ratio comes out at 0.98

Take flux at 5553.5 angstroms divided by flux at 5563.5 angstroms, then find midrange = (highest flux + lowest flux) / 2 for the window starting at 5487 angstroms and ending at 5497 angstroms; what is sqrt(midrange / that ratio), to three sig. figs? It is 2.99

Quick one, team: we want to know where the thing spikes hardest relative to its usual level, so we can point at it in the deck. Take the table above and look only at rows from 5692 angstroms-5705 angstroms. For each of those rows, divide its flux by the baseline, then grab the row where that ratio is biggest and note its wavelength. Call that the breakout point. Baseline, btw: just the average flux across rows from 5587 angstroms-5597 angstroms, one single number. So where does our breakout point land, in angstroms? 5696.0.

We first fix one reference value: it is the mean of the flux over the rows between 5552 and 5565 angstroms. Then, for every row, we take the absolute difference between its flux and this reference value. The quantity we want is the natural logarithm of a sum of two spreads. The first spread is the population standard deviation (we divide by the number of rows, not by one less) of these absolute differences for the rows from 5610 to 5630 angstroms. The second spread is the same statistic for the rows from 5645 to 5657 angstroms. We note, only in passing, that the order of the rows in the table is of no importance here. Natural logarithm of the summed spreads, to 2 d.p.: -1.09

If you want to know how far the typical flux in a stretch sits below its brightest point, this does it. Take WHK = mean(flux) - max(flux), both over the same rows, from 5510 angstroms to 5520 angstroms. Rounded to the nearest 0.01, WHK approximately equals -0.40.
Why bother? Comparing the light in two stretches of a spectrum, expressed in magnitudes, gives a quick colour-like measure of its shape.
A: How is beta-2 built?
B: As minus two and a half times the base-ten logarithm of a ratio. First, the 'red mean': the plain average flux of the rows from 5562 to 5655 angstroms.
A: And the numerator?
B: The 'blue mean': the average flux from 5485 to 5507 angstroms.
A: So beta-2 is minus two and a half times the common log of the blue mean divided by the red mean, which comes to -0.023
